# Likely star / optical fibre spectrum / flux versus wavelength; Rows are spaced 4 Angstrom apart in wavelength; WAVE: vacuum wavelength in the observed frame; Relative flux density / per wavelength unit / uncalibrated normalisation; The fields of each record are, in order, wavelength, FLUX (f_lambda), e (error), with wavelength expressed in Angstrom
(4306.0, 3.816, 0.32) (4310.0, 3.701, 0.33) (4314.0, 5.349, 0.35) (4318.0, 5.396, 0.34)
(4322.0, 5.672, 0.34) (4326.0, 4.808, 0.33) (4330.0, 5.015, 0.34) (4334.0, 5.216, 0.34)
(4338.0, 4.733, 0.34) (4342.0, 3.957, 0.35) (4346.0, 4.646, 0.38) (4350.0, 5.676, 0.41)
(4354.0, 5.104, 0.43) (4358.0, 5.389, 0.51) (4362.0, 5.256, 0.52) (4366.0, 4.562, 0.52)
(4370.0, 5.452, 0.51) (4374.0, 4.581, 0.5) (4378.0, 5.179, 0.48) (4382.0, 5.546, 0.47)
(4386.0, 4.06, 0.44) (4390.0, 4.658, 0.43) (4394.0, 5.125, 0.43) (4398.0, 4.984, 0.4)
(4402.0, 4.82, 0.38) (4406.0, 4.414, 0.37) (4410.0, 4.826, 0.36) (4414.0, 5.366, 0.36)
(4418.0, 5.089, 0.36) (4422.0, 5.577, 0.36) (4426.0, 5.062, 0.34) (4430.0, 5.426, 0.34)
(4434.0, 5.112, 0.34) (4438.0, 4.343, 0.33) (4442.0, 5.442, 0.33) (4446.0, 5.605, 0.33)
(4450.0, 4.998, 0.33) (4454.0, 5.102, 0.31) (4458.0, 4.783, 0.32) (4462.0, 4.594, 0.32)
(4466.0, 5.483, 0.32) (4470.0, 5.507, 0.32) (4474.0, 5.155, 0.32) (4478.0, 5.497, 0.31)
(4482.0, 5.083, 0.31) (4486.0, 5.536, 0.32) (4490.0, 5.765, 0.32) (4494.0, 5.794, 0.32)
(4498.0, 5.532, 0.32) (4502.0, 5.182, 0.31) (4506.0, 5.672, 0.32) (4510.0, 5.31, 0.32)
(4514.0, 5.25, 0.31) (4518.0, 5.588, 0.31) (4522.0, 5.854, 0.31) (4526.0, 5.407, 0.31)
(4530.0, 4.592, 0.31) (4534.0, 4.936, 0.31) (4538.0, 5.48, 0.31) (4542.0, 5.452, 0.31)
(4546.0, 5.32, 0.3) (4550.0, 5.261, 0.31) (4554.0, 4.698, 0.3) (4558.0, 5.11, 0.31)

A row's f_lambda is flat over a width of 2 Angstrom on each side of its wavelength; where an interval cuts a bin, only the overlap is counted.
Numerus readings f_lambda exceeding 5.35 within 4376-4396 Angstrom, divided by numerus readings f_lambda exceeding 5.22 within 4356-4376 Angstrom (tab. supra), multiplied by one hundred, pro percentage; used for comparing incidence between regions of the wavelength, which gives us 33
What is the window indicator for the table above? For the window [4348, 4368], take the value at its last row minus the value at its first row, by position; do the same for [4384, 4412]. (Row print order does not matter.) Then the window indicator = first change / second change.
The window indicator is -1.5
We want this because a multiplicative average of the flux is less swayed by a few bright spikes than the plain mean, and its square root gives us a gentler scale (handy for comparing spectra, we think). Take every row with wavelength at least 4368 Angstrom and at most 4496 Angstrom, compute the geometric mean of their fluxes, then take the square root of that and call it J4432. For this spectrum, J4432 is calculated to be 2.26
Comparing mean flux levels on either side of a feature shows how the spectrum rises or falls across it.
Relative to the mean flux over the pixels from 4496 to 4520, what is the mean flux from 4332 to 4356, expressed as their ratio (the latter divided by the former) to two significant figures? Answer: 0.90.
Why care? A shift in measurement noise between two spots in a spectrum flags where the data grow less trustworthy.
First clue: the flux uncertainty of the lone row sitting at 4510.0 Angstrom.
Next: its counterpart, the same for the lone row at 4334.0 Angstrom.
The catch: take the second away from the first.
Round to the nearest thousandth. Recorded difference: -0.020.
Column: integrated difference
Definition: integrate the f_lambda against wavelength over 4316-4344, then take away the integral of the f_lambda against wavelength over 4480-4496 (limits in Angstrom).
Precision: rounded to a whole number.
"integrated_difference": 50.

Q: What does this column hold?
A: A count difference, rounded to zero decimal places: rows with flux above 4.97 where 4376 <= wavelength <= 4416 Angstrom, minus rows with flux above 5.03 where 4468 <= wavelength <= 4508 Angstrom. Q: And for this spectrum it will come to -5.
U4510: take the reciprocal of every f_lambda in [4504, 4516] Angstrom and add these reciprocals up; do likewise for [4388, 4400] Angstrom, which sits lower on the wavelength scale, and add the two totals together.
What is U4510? 1.17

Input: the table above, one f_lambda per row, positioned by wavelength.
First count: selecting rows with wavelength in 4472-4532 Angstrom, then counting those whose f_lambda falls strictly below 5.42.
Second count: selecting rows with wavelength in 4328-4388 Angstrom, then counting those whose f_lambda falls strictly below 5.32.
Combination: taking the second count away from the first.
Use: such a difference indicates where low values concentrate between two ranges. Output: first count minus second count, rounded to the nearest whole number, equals -4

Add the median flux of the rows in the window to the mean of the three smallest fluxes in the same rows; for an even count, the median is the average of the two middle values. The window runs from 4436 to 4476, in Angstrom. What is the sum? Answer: 9.7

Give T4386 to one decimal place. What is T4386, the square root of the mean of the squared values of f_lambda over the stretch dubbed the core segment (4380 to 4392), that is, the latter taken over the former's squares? 4.8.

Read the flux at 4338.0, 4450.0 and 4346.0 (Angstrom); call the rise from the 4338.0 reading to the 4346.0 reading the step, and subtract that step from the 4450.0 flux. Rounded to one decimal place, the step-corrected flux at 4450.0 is 5.1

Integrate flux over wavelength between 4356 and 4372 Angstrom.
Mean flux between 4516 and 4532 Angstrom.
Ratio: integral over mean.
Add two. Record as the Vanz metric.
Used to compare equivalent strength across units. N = 17.4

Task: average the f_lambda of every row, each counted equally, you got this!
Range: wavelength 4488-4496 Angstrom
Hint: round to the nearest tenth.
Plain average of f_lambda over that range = 5.8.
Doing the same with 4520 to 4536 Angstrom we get 5.2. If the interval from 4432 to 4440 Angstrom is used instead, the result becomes 4.7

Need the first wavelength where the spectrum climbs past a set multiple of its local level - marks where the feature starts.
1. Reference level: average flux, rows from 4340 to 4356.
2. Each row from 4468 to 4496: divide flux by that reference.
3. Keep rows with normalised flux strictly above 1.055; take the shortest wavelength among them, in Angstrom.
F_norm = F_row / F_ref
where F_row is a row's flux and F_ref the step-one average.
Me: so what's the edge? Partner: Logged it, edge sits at 4470.0 Angstrom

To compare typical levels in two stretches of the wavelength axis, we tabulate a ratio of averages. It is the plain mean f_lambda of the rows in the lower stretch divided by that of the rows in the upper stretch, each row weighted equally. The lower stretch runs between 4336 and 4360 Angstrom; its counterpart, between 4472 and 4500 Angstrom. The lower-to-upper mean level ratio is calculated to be 0.90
